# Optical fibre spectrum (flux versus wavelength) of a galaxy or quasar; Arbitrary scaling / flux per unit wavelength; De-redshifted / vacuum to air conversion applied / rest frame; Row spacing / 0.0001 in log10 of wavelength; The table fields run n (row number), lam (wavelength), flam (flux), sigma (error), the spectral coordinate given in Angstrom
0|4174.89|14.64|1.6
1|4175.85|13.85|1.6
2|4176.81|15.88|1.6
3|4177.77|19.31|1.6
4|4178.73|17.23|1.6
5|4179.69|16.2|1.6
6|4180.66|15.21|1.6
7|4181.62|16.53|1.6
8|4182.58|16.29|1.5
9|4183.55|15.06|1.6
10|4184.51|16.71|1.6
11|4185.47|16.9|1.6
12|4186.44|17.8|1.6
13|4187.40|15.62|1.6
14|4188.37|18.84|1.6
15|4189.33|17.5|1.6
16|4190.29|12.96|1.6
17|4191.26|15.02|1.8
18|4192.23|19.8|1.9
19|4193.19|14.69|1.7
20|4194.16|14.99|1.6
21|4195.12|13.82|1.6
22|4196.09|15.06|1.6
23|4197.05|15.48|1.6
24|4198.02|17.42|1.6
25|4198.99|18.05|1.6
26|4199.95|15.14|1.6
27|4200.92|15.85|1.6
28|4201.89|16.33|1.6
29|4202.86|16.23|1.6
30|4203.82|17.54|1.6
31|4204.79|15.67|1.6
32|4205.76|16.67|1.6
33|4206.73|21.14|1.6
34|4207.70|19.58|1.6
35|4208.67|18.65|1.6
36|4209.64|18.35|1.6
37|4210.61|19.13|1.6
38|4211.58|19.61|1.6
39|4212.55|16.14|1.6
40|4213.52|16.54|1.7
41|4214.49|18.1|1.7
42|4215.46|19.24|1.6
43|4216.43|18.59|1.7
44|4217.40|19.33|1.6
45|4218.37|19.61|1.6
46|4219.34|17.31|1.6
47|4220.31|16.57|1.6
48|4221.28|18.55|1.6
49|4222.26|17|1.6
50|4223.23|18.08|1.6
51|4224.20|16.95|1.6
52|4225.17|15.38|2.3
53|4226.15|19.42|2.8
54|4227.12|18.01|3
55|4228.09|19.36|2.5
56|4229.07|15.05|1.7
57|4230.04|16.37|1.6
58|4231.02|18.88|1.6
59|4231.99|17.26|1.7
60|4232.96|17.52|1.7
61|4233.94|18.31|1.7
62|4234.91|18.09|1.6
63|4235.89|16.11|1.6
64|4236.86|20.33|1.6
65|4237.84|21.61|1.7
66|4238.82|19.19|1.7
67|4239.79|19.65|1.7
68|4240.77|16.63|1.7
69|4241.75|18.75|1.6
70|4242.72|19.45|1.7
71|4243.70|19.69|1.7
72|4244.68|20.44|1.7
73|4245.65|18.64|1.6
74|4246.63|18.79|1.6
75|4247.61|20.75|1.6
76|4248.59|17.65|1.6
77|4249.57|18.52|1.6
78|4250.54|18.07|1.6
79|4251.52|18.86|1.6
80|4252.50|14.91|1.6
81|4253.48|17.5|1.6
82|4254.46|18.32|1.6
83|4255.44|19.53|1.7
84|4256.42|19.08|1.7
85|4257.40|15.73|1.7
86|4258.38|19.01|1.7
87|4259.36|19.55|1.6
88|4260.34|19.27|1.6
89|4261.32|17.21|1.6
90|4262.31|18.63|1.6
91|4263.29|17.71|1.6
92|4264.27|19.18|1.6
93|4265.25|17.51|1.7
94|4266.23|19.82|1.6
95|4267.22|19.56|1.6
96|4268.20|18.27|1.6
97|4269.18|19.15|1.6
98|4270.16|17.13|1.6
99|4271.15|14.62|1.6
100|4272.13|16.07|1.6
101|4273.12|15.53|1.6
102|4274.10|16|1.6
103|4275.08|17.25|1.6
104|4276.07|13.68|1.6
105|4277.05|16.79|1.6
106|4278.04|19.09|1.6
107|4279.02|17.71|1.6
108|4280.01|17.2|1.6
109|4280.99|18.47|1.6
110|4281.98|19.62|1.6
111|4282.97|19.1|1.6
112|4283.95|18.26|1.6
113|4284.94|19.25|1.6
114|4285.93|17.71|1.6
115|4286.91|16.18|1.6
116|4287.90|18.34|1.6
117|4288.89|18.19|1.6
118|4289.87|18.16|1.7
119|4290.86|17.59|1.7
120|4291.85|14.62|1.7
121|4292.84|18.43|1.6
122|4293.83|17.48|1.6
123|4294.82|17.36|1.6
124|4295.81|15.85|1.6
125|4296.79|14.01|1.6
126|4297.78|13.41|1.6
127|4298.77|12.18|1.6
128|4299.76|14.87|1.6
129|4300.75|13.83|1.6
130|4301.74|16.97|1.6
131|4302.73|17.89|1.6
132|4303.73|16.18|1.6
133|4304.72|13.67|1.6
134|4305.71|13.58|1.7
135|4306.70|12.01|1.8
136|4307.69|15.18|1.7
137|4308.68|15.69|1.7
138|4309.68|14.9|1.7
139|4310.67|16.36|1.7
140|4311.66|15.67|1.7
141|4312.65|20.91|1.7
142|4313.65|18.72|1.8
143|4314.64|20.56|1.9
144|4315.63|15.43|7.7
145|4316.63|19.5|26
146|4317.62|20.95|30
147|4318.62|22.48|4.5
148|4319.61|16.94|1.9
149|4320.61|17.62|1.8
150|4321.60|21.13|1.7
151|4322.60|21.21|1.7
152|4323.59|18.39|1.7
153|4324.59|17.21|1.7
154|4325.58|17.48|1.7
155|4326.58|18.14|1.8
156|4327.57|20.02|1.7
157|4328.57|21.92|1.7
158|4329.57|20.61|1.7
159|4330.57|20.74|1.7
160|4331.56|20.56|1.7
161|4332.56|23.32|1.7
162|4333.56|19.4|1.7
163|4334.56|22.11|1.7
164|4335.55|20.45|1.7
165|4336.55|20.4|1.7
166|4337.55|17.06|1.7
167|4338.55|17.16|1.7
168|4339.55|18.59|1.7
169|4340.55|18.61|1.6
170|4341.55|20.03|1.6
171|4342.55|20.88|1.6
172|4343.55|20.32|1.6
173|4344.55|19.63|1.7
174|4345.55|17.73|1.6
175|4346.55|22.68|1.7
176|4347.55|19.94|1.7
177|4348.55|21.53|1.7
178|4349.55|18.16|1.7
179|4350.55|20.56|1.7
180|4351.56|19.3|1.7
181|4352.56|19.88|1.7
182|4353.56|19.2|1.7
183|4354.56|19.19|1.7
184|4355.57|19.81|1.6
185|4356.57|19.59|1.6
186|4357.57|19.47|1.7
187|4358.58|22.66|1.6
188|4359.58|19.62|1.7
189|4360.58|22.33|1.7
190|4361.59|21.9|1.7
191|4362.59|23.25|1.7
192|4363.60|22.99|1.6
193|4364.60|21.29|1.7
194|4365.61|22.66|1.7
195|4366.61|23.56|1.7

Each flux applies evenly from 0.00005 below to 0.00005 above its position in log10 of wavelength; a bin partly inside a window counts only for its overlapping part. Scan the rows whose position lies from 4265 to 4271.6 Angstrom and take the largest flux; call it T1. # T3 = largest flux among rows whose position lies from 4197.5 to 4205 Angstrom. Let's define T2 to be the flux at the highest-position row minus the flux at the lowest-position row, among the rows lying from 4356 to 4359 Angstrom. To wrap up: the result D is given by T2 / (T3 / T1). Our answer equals 3.4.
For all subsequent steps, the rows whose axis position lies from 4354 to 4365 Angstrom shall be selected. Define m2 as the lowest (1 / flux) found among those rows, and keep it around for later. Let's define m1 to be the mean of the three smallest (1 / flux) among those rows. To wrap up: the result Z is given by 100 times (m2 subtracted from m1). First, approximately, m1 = 0.044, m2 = 0.043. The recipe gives 0.05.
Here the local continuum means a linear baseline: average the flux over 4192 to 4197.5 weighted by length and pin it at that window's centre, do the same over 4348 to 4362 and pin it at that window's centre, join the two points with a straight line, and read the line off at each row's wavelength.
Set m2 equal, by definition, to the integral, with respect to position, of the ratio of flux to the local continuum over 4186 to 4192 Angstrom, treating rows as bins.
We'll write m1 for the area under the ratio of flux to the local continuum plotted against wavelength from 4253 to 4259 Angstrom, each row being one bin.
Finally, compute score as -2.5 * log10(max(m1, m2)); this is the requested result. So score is -2.02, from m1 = 6.3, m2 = 6.44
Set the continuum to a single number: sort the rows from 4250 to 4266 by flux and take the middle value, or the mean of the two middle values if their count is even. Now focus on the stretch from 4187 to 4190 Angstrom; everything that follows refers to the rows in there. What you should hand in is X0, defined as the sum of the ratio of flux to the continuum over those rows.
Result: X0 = 2.81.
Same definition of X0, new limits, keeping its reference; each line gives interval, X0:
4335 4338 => 3.13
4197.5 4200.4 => 2.74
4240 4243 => 2.97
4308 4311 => 2.54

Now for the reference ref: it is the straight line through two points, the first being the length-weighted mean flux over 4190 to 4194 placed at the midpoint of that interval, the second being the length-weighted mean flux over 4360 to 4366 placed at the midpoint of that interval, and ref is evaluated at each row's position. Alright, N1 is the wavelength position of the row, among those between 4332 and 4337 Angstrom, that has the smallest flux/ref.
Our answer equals 4333.56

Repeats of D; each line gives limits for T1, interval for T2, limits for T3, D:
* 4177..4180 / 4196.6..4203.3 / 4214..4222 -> 0.7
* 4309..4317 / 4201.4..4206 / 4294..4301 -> 0.4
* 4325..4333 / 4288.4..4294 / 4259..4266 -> -0.8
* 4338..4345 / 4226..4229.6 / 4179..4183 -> -5.5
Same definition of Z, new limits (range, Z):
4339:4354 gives 0.21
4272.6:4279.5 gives 0.32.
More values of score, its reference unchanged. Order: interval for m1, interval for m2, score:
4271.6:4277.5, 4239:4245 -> -2.08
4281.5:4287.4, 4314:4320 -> -1.96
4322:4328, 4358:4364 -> -2.03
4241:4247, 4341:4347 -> -2.08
